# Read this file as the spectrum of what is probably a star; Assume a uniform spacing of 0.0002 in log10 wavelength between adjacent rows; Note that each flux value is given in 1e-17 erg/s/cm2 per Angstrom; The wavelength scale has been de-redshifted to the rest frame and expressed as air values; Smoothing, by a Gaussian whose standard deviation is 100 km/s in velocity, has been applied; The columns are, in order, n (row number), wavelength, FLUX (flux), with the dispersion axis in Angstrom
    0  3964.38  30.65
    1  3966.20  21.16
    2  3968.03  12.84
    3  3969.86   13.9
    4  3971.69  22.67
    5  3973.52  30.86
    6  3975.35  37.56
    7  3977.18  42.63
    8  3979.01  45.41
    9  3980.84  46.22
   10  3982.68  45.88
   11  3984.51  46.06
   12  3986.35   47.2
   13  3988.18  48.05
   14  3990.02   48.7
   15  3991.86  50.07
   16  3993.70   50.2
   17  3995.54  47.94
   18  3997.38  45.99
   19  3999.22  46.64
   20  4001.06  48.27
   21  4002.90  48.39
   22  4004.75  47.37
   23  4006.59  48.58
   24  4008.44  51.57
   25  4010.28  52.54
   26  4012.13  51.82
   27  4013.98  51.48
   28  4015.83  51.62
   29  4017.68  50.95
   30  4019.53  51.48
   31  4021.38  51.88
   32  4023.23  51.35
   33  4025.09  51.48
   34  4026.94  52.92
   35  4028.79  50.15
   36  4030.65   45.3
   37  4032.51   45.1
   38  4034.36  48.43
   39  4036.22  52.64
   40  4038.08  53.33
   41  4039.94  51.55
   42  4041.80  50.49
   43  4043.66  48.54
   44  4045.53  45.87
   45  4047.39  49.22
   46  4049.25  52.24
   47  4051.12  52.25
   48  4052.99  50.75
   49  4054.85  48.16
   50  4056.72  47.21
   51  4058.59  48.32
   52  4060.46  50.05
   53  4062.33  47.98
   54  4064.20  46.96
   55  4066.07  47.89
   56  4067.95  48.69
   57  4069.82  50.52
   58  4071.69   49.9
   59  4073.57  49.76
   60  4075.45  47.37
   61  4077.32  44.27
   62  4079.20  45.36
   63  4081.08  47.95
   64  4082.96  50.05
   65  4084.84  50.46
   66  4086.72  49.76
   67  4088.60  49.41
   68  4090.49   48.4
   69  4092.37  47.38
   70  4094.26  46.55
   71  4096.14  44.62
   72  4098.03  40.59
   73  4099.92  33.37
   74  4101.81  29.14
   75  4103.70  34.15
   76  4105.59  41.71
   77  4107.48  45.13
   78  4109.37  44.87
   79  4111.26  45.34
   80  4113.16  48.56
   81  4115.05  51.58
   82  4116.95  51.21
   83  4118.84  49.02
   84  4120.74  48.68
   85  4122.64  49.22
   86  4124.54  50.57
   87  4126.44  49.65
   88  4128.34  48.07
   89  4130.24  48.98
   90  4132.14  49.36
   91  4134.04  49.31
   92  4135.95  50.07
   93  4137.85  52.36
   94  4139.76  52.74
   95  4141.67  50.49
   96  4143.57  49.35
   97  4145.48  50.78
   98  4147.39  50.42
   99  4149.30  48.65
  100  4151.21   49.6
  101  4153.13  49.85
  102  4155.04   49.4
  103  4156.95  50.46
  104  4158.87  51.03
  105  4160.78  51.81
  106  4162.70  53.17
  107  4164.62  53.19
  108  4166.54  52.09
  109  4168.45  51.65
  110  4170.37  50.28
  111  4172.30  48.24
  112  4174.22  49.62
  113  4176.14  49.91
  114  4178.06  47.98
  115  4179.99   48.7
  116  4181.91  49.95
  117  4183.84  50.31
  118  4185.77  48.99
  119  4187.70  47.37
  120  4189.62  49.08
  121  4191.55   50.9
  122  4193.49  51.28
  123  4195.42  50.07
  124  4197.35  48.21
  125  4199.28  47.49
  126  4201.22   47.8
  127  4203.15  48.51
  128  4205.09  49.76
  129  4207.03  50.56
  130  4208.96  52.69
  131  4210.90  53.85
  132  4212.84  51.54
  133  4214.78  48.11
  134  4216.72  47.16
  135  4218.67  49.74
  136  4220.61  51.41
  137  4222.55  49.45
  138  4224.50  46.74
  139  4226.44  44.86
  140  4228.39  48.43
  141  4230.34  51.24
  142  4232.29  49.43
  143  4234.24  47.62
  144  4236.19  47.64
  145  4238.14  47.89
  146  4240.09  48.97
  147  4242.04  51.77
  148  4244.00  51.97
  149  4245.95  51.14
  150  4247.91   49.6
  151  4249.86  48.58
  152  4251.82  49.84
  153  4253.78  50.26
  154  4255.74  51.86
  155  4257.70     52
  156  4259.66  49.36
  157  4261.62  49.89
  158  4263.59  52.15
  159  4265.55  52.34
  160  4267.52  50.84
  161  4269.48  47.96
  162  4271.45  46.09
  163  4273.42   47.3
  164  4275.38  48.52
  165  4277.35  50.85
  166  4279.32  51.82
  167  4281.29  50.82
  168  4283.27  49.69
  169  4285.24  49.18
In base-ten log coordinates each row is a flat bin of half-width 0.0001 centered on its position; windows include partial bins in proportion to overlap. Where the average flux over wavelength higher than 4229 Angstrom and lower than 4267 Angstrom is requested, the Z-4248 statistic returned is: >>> 50.2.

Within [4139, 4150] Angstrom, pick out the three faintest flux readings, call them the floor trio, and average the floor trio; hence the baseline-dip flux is 49.5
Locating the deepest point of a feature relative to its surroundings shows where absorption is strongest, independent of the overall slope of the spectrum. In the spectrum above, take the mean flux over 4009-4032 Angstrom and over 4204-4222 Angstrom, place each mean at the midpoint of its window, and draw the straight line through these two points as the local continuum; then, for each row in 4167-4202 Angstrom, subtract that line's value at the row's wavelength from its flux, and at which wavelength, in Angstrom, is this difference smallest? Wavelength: 4187.70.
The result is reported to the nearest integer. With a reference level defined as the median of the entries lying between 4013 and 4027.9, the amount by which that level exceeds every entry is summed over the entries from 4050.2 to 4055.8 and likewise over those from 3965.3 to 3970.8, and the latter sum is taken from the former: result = -103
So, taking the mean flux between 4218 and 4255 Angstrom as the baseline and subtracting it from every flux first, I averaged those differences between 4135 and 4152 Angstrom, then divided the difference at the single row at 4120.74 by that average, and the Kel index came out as -1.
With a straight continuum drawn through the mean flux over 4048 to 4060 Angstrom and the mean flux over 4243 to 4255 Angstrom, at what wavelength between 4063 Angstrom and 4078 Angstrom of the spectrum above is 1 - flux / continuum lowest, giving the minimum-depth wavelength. 4069.82 Angstrom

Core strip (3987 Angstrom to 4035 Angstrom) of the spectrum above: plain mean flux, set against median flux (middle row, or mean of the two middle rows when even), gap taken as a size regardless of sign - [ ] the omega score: 0.56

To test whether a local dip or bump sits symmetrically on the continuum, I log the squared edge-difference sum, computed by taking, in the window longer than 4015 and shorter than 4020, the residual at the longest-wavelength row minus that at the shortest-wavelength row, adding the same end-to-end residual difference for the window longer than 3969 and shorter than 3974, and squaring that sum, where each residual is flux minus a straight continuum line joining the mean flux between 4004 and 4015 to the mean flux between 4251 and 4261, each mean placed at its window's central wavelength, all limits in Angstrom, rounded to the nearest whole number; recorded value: 283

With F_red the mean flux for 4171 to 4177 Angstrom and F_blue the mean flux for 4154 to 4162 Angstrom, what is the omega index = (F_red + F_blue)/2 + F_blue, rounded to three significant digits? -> 101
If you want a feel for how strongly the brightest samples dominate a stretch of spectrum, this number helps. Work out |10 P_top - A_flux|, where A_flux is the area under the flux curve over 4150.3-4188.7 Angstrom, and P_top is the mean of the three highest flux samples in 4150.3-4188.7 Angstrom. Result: 1399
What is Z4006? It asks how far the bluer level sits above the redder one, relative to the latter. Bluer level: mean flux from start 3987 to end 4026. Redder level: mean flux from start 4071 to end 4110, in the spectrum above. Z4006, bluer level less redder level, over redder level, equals 0.11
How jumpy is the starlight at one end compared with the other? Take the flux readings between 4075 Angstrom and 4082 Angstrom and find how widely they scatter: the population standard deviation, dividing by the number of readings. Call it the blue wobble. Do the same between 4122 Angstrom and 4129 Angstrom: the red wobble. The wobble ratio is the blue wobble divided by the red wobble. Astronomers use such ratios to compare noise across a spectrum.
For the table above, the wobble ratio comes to 1.7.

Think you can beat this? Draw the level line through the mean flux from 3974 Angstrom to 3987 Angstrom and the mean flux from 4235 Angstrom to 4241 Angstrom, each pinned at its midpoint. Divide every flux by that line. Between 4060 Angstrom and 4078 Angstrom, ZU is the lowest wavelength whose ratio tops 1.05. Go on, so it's 4060.46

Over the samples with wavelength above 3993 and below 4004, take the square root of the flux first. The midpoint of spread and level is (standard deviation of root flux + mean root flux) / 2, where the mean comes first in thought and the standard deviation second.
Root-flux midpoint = 3.51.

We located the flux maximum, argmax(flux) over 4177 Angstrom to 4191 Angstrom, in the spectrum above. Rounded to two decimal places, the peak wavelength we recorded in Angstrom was 4183.84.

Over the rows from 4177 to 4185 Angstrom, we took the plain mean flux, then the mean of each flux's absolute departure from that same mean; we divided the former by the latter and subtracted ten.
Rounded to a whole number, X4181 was 45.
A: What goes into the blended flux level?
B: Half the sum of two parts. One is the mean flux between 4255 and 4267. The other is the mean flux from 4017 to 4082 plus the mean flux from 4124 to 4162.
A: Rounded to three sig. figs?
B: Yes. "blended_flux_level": 75.4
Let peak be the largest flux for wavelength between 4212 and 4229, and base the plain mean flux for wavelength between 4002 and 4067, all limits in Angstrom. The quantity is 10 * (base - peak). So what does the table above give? -17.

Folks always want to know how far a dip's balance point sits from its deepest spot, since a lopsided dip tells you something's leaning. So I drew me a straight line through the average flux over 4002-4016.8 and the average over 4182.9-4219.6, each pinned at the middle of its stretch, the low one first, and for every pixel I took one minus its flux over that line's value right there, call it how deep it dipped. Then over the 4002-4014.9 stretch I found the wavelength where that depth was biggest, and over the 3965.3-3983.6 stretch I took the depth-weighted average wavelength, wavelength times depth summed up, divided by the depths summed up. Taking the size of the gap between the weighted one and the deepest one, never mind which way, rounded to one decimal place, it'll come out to 33.7 Angstrom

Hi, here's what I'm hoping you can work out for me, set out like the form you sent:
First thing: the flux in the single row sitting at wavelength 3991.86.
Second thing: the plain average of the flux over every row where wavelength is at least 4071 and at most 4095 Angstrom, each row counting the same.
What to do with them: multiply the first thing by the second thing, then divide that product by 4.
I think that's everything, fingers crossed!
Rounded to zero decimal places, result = 603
